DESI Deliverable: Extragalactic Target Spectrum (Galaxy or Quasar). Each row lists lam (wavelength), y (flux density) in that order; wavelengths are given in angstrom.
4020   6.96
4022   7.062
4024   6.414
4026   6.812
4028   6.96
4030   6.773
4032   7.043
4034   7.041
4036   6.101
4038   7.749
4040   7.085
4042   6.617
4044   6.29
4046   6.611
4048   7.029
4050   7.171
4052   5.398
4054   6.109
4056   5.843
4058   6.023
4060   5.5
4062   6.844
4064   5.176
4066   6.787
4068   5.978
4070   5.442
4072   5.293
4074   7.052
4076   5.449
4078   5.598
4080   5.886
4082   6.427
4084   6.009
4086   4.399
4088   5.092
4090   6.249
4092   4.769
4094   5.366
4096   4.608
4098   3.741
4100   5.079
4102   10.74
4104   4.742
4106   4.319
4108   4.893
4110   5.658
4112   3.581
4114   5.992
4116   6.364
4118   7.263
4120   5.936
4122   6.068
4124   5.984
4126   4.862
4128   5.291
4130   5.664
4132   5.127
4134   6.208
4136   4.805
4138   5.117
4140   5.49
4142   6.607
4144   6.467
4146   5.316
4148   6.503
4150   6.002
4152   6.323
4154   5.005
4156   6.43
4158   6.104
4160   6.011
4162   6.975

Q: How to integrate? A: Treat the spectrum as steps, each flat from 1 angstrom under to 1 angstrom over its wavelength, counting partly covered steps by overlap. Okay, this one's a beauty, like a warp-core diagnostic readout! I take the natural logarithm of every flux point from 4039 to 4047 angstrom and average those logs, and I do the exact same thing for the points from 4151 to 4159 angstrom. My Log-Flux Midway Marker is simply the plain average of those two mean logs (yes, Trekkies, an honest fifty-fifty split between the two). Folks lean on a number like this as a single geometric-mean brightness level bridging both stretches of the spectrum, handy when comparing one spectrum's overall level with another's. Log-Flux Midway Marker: 1.84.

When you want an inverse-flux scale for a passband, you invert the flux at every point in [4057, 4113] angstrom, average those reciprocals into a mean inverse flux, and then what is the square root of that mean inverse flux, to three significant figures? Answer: 0.432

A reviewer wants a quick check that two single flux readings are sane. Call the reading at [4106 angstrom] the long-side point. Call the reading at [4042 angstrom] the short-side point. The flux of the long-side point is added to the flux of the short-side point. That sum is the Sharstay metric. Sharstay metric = 10.9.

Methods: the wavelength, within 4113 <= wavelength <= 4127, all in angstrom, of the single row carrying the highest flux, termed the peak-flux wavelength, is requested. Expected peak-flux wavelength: 4118 angstrom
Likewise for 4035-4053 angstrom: 4038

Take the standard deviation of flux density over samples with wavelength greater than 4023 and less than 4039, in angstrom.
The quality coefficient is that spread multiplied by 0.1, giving 0.05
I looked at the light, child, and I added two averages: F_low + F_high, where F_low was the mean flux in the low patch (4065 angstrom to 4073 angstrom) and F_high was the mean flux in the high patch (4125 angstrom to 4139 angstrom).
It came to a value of 11.2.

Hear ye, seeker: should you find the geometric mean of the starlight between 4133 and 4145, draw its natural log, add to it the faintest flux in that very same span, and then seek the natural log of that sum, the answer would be 1.88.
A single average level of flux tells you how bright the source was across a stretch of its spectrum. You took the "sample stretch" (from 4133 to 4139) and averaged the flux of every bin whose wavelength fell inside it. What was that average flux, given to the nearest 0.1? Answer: 5.4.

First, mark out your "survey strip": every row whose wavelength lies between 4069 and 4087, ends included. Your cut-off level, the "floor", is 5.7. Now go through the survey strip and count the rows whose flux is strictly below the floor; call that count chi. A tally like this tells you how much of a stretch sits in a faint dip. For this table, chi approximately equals 5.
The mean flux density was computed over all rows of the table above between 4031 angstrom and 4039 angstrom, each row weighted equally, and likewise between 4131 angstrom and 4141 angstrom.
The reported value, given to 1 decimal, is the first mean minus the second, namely 1.6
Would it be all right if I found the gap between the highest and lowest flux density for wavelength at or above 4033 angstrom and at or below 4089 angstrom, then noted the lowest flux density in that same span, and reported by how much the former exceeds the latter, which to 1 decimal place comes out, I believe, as -1.0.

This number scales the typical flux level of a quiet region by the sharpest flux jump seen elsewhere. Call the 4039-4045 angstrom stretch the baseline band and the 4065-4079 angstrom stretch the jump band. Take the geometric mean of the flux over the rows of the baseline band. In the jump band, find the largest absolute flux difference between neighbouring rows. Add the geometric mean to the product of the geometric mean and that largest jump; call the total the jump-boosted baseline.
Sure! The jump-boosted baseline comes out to 18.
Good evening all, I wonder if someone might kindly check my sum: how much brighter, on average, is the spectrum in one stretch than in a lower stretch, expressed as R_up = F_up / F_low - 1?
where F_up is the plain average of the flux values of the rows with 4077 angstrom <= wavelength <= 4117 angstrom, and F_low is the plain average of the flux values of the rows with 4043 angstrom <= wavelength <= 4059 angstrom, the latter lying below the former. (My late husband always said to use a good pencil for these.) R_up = -0.13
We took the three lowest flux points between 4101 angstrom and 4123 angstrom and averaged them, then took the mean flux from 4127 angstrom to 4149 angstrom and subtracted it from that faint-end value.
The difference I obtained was -1.5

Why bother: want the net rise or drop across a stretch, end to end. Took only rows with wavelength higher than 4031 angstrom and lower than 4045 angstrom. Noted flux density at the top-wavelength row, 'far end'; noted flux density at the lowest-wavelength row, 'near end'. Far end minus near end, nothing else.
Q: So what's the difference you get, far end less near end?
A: -0.75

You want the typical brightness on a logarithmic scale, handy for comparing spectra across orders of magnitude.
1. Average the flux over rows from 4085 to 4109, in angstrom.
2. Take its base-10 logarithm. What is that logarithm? 0.727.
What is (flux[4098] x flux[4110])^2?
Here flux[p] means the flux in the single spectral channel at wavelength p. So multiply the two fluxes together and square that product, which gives 448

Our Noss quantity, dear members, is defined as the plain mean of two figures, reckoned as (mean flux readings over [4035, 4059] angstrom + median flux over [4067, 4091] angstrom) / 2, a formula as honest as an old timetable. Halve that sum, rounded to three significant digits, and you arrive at 6.12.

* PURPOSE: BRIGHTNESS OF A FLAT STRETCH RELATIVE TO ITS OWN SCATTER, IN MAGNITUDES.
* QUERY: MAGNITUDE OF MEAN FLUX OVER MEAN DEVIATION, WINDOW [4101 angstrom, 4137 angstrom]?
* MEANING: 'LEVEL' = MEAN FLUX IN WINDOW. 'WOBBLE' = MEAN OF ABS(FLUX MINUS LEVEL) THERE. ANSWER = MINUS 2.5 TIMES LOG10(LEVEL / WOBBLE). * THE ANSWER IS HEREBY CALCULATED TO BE -1.95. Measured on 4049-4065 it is -2.64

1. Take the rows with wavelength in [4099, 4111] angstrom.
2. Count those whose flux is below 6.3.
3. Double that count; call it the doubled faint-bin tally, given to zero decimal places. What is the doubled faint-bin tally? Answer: 10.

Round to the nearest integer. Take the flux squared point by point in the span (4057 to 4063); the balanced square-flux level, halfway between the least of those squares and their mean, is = 34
